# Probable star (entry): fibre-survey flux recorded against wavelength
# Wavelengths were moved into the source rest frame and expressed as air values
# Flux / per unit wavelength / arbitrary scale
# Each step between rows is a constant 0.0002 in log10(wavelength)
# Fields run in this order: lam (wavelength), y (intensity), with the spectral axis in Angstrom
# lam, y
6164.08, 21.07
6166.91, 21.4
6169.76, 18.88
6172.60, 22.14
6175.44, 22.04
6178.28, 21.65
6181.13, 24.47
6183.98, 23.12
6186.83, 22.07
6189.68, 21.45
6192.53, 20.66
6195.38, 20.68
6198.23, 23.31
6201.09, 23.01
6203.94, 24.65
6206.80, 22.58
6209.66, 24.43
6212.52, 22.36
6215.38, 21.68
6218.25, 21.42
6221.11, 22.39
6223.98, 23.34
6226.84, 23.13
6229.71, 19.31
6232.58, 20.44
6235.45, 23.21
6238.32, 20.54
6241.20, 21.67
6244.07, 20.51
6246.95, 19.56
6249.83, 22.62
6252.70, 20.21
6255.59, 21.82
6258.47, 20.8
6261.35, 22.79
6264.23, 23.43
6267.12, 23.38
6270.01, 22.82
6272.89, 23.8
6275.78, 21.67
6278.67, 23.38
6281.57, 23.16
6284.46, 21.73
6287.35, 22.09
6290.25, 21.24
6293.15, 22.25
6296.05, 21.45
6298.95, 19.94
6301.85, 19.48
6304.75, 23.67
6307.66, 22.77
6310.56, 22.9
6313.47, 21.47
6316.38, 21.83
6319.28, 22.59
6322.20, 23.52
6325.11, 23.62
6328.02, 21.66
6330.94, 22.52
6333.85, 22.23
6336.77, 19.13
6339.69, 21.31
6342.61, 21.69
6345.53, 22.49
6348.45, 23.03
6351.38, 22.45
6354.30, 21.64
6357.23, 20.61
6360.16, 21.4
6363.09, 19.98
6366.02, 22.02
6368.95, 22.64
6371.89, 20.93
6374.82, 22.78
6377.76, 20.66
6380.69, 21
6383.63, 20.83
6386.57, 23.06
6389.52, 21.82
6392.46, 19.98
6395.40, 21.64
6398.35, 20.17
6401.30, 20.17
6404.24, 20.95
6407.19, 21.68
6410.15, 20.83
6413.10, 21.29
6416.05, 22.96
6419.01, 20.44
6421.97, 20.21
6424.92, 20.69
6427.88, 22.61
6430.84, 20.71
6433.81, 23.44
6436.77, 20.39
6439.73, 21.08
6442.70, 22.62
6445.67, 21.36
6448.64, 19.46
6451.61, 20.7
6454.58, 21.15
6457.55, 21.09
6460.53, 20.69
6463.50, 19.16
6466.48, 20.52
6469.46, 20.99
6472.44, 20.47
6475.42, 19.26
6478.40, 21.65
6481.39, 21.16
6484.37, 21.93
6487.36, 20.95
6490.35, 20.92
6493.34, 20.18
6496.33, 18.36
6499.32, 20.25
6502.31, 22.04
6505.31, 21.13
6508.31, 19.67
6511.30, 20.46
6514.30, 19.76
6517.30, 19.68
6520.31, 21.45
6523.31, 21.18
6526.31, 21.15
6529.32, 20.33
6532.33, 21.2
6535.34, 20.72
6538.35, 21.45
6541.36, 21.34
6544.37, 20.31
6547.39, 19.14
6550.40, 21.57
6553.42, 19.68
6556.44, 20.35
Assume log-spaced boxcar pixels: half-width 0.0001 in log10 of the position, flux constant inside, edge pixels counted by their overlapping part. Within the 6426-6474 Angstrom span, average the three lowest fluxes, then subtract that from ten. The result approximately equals -9.67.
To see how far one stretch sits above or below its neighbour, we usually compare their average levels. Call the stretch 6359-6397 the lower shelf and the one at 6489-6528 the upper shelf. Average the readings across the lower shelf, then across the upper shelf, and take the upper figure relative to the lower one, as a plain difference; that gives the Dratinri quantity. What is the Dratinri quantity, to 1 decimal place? -1.0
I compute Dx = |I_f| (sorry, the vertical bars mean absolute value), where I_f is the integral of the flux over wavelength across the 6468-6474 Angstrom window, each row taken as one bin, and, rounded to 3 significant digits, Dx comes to 124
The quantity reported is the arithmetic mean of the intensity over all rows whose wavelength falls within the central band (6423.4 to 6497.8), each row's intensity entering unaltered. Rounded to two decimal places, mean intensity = 20.86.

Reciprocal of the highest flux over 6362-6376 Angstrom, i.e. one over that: 0.0439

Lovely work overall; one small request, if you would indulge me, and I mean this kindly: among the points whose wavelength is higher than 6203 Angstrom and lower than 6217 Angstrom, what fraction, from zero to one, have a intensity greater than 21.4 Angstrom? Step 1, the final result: 1.00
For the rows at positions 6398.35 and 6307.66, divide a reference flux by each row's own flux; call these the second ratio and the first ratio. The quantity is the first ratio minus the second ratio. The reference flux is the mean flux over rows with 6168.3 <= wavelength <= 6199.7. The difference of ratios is -0.12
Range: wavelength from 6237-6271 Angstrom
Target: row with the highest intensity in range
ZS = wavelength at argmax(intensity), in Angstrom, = 6264.23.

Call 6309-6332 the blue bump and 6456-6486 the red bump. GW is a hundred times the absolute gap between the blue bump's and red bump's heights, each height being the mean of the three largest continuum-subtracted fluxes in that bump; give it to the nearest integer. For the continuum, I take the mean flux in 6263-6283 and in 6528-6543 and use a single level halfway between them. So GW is 177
